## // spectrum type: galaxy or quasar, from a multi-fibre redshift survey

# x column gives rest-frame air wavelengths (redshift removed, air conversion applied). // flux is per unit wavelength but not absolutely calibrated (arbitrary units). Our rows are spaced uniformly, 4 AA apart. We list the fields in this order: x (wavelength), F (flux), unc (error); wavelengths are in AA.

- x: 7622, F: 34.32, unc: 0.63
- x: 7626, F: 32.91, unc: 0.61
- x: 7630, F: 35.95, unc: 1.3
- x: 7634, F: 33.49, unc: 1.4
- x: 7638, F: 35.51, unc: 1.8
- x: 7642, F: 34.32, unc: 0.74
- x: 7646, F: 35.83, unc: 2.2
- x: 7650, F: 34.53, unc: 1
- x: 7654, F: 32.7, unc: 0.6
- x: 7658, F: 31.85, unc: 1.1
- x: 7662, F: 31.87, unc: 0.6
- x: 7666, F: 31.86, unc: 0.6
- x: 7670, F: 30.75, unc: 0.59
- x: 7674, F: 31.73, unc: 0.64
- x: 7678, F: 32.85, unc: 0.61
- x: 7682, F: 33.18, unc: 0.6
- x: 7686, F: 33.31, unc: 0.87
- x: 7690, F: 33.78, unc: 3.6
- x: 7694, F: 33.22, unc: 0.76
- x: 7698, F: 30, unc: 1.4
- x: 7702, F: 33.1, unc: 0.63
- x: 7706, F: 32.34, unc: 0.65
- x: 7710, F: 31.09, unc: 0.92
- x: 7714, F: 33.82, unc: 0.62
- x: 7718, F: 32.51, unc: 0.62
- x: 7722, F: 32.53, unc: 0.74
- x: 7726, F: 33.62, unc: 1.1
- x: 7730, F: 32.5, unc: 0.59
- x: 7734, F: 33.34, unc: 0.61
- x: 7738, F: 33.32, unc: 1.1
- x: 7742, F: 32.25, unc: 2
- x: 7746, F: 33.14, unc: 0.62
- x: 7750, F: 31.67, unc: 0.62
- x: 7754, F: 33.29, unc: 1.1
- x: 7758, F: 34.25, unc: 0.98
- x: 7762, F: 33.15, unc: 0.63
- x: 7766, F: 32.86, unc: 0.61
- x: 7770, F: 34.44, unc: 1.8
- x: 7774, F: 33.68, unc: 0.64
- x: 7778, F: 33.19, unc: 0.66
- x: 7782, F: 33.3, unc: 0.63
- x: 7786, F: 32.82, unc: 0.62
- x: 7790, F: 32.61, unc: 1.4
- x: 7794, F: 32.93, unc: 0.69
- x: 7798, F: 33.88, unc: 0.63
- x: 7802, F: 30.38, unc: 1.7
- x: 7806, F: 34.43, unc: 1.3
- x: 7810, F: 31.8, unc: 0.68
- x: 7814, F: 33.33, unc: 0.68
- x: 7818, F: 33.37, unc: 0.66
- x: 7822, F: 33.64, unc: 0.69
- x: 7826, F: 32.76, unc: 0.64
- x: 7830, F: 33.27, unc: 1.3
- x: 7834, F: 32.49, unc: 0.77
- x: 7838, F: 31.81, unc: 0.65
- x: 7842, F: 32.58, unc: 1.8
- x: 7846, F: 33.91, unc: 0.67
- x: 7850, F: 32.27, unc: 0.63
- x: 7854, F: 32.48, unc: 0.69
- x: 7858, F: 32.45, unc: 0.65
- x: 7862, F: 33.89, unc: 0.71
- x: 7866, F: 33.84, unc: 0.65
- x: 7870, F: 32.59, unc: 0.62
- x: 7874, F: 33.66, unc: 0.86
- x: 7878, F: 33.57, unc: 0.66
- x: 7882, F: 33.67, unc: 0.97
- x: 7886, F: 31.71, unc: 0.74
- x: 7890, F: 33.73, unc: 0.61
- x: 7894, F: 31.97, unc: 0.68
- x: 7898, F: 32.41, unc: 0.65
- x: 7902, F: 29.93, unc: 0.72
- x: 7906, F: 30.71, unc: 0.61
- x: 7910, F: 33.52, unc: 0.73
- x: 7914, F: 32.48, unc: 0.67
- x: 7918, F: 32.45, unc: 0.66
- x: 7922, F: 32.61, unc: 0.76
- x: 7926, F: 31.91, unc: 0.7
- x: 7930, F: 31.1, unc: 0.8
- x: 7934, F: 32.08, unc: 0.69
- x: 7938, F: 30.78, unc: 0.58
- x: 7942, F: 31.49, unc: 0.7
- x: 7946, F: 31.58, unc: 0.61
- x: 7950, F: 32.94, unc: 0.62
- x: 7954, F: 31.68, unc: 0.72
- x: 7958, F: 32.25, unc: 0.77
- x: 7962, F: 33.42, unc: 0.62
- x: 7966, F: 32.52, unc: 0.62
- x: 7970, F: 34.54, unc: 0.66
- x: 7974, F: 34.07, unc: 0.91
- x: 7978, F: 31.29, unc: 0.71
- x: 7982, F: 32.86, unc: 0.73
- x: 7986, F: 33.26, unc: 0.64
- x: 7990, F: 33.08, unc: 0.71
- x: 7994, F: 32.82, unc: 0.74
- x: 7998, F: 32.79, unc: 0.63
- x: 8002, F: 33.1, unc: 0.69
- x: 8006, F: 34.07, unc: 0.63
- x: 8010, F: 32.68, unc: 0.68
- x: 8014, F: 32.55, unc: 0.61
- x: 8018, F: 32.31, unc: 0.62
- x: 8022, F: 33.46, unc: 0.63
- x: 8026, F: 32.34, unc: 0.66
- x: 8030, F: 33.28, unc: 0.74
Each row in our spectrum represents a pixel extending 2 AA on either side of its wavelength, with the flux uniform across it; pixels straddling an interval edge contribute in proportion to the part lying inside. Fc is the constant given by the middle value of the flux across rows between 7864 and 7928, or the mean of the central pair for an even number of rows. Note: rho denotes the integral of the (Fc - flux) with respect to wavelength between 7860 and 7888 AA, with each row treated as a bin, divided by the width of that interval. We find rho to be -0.74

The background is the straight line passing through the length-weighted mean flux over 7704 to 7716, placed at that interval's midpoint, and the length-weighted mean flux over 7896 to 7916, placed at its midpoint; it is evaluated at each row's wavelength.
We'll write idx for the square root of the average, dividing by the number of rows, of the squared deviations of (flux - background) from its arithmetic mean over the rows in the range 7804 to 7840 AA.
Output 0.80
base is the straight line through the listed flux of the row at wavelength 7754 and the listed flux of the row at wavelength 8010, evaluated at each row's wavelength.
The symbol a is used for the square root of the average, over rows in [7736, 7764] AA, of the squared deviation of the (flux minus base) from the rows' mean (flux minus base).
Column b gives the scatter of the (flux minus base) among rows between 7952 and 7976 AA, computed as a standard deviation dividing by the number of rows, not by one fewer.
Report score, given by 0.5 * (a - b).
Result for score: -0.13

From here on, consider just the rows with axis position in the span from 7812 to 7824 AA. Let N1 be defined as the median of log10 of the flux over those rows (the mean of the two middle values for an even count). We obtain 1.52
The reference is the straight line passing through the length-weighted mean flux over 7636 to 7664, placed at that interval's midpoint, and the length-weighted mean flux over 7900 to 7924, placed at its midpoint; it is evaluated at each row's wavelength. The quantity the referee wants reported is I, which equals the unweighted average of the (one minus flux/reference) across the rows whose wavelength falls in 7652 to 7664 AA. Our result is 0.05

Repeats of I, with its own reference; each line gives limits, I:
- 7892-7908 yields 0.02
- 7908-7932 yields -0.01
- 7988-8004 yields -0.05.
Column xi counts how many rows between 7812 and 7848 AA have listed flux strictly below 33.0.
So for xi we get 4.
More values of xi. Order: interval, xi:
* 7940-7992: 8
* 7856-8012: 25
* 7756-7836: 8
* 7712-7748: 4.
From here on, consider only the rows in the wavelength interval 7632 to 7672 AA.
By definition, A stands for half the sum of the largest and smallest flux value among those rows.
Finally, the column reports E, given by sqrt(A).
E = 5.77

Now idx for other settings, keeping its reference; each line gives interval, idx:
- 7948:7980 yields 1.06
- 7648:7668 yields 1.02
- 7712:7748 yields 0.53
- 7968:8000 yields 0.89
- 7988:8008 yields 0.48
